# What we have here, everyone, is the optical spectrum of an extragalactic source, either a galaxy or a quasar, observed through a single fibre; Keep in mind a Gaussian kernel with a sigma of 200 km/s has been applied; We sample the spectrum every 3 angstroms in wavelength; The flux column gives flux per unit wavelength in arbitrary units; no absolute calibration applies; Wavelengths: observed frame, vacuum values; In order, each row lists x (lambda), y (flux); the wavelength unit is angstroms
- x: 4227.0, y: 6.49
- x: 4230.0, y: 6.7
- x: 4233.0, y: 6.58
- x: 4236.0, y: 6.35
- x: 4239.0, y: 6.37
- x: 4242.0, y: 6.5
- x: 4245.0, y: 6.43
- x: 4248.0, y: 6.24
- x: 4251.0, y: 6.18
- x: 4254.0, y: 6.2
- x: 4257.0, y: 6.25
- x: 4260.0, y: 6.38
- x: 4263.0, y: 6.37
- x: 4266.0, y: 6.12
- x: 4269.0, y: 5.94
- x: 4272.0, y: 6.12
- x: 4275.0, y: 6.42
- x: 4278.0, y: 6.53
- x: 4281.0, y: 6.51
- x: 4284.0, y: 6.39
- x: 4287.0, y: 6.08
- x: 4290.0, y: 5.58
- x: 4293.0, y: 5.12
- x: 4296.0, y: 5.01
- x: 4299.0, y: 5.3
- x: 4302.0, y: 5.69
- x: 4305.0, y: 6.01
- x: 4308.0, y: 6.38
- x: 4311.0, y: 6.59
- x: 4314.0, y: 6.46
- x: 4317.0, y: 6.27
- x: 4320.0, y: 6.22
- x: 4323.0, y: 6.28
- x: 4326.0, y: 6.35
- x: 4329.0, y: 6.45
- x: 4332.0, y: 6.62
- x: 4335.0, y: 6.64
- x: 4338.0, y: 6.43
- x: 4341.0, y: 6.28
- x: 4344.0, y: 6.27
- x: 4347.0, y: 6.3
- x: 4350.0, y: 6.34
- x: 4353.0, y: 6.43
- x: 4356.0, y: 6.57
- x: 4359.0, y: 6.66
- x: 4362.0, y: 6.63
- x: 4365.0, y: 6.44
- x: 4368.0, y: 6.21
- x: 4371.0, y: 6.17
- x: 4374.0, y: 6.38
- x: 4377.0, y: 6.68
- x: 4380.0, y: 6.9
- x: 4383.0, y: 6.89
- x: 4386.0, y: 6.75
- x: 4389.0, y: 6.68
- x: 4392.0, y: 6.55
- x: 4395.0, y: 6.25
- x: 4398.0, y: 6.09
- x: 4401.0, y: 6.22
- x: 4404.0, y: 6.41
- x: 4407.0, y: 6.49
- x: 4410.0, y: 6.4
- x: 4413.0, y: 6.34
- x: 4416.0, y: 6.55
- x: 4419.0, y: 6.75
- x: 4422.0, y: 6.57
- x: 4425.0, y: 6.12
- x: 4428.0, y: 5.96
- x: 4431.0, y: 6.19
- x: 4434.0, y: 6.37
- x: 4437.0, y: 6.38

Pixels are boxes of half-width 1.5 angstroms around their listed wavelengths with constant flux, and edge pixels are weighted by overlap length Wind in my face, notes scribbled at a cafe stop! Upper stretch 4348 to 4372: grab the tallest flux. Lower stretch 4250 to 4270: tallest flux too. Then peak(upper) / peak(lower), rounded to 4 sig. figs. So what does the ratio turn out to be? 1.044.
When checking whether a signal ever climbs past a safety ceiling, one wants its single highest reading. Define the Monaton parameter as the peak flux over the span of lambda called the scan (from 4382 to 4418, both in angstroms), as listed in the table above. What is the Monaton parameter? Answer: 6.89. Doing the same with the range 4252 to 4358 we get 6.64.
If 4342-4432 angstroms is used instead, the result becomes 6.9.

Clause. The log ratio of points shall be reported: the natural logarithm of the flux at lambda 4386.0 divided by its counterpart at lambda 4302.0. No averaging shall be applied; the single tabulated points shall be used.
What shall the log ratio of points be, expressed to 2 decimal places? 0.17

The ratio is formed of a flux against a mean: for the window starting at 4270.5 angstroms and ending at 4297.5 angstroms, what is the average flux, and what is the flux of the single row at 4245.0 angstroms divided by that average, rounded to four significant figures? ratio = 1.076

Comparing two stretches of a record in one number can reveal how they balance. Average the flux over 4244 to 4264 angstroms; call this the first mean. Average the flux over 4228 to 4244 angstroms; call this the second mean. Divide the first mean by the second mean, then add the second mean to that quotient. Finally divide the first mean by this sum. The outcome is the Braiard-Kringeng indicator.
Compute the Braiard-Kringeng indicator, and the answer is 0.84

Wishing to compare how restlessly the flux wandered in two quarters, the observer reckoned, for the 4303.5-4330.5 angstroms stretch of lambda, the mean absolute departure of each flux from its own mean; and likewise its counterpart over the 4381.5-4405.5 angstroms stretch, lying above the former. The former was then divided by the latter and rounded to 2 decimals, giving 0.52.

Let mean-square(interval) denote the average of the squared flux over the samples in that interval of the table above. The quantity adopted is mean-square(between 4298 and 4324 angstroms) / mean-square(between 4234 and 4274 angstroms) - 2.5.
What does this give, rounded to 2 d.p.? -1.54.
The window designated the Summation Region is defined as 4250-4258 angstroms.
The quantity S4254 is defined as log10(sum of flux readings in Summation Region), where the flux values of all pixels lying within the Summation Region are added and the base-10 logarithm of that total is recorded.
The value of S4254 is 1.270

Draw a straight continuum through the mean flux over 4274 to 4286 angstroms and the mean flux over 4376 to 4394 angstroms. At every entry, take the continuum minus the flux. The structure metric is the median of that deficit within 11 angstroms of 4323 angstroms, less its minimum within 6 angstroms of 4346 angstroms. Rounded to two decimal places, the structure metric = -0.07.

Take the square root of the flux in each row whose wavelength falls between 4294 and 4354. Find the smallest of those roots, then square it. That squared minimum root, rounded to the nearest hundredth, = 5.01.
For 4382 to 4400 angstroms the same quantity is 6.09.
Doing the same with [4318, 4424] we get 6.09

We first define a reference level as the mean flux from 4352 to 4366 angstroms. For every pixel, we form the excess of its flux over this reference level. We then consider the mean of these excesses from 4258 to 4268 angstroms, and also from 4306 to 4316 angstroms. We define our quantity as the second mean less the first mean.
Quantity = 0.2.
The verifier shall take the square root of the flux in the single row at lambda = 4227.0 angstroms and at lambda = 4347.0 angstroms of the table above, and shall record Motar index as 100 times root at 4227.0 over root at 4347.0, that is 101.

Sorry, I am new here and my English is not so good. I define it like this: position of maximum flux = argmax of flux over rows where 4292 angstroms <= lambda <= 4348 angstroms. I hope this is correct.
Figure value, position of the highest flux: 4335.0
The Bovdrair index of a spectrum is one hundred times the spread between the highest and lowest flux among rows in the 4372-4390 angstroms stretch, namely 52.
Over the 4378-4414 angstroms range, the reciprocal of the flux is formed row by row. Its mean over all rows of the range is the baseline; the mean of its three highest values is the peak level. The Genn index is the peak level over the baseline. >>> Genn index 1.05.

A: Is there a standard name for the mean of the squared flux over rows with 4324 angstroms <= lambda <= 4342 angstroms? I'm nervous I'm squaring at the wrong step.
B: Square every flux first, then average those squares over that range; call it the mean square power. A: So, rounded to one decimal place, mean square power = 41.8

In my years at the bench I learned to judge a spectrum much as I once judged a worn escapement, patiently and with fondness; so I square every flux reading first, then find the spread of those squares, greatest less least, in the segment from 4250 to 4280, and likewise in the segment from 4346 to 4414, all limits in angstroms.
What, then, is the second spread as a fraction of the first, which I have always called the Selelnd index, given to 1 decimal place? 1.4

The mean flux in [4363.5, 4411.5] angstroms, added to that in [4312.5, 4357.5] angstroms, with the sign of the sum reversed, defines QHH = -12.9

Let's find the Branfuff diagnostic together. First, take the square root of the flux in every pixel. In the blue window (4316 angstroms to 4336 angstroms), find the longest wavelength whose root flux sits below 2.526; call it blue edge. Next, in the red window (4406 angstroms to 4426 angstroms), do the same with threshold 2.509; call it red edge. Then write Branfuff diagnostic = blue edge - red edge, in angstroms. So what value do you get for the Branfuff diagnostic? -99 angstroms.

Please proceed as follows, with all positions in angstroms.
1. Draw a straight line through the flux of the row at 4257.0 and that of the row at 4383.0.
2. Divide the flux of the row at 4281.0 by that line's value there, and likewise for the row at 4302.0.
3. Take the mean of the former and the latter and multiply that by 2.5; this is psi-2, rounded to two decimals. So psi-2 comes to 2.37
